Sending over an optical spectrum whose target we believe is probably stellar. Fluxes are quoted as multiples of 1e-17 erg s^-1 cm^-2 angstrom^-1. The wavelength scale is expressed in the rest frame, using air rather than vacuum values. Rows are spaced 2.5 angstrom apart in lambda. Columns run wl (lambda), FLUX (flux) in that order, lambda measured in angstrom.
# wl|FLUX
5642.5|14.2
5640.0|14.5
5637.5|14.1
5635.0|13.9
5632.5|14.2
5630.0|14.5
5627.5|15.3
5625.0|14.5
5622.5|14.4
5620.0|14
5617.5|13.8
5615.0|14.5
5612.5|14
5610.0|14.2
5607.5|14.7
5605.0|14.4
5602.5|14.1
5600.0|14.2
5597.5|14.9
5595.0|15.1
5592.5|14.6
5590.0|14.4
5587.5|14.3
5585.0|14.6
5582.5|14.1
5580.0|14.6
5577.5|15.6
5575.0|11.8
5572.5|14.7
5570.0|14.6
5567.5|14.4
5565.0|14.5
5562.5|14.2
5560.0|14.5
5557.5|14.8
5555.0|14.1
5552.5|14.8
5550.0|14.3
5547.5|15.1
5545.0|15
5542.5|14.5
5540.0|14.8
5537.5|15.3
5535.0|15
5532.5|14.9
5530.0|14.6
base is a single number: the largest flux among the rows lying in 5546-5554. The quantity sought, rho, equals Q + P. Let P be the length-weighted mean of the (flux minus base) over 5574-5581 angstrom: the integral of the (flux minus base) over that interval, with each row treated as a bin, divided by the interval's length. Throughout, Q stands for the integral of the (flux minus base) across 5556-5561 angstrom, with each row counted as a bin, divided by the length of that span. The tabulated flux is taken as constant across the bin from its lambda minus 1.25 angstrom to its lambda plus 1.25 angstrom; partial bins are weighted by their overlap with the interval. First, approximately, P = -1.04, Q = -0.5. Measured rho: -1.51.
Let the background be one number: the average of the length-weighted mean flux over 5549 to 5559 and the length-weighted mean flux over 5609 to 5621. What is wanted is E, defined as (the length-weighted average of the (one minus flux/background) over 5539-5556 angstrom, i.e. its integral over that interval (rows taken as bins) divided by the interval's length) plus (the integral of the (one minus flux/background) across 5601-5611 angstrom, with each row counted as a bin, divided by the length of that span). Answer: -0.029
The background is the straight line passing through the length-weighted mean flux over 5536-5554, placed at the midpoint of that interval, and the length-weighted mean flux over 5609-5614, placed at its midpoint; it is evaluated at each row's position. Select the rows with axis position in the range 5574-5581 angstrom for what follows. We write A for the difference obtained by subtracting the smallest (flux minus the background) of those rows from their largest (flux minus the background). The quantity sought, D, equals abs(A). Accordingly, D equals 3.83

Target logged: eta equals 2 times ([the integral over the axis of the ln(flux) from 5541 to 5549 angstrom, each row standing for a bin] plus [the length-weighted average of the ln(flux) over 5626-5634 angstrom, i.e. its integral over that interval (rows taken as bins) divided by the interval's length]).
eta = 48.5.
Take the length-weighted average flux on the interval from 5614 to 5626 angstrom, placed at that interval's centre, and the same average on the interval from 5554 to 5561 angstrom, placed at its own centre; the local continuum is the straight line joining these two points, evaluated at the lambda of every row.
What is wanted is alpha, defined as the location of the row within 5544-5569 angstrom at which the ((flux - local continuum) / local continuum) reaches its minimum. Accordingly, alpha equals 5555.0 angstrom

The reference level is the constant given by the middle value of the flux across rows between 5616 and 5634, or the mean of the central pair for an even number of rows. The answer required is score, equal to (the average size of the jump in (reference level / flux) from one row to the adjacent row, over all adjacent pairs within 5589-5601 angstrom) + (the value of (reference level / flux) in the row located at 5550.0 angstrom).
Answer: 1.03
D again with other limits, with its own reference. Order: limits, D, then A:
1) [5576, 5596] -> 1.45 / 1.4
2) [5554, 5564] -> 0.73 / 0.7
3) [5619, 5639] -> 1.38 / 1.4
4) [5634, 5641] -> 0.65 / 0.7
